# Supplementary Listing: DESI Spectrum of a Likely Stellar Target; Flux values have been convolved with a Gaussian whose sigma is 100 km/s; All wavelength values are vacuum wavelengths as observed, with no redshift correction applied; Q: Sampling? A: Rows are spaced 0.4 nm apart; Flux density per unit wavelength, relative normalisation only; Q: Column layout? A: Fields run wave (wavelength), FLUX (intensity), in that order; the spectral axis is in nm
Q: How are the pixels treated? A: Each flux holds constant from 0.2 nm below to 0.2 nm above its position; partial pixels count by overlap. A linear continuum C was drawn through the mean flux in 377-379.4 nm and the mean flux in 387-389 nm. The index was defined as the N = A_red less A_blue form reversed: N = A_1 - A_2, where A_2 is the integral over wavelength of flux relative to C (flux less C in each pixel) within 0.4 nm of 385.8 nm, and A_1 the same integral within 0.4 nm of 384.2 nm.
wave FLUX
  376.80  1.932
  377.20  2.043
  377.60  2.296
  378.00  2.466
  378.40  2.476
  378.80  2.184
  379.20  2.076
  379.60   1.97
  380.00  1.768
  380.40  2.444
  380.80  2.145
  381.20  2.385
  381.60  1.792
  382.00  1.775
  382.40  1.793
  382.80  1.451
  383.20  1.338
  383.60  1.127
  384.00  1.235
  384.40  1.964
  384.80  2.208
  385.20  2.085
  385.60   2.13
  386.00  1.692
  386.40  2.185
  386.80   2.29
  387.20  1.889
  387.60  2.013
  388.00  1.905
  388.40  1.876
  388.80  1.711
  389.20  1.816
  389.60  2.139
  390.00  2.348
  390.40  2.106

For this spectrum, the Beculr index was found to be -0.30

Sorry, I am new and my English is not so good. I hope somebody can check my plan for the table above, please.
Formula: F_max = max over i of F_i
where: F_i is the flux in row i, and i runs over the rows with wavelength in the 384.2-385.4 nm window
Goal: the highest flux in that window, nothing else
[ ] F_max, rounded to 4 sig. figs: 2.208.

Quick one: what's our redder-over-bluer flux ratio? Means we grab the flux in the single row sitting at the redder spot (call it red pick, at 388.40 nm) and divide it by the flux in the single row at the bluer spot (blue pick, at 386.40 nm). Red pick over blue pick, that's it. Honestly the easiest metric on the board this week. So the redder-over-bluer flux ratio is 0.86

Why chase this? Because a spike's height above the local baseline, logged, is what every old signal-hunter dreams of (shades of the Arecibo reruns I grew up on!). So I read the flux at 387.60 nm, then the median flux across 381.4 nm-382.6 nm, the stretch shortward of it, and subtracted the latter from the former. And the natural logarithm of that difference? -1.5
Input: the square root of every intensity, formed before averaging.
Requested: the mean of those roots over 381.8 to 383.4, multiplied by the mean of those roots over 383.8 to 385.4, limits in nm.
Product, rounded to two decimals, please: 1.71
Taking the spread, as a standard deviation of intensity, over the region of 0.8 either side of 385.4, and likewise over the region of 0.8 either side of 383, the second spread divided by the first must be 1.21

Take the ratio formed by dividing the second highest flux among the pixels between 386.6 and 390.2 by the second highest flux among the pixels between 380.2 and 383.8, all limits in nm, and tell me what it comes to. 0.96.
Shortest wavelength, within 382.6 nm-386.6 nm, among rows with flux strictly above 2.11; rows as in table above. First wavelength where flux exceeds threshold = 384.80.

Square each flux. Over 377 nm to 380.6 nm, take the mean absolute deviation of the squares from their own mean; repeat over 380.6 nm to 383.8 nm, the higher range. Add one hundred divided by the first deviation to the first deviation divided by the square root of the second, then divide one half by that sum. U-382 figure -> 0.0044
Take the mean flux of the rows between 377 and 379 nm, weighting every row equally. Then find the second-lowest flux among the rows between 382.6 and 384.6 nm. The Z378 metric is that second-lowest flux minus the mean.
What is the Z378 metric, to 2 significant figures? -1.1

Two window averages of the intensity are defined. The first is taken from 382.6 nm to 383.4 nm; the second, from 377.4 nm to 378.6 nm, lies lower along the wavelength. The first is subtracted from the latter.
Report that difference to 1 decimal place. 1.0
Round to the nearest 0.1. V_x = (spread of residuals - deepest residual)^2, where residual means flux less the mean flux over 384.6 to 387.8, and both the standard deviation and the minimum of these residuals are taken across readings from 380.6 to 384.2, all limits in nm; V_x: 1.8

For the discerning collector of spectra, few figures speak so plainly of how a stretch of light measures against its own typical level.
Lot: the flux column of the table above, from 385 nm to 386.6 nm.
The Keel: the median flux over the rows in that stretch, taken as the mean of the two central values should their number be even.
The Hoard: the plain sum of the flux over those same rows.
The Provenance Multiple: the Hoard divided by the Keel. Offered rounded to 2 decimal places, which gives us 3.84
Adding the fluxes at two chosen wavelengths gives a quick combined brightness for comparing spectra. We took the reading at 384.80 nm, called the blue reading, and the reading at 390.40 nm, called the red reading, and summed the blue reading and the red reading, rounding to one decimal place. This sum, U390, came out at 4.3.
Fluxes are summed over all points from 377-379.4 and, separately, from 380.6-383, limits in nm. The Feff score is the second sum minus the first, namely -2.2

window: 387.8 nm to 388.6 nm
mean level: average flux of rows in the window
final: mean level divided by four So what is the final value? 0.473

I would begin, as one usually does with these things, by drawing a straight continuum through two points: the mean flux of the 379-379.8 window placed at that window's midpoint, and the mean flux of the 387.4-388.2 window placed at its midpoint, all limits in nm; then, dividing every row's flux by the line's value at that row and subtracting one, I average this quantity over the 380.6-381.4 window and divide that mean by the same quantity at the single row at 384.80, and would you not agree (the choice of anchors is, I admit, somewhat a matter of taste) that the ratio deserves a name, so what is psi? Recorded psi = 1.1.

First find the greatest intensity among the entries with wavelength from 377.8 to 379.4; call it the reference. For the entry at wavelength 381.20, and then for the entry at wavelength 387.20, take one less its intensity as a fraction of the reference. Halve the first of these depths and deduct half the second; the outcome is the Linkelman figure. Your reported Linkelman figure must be -0.10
